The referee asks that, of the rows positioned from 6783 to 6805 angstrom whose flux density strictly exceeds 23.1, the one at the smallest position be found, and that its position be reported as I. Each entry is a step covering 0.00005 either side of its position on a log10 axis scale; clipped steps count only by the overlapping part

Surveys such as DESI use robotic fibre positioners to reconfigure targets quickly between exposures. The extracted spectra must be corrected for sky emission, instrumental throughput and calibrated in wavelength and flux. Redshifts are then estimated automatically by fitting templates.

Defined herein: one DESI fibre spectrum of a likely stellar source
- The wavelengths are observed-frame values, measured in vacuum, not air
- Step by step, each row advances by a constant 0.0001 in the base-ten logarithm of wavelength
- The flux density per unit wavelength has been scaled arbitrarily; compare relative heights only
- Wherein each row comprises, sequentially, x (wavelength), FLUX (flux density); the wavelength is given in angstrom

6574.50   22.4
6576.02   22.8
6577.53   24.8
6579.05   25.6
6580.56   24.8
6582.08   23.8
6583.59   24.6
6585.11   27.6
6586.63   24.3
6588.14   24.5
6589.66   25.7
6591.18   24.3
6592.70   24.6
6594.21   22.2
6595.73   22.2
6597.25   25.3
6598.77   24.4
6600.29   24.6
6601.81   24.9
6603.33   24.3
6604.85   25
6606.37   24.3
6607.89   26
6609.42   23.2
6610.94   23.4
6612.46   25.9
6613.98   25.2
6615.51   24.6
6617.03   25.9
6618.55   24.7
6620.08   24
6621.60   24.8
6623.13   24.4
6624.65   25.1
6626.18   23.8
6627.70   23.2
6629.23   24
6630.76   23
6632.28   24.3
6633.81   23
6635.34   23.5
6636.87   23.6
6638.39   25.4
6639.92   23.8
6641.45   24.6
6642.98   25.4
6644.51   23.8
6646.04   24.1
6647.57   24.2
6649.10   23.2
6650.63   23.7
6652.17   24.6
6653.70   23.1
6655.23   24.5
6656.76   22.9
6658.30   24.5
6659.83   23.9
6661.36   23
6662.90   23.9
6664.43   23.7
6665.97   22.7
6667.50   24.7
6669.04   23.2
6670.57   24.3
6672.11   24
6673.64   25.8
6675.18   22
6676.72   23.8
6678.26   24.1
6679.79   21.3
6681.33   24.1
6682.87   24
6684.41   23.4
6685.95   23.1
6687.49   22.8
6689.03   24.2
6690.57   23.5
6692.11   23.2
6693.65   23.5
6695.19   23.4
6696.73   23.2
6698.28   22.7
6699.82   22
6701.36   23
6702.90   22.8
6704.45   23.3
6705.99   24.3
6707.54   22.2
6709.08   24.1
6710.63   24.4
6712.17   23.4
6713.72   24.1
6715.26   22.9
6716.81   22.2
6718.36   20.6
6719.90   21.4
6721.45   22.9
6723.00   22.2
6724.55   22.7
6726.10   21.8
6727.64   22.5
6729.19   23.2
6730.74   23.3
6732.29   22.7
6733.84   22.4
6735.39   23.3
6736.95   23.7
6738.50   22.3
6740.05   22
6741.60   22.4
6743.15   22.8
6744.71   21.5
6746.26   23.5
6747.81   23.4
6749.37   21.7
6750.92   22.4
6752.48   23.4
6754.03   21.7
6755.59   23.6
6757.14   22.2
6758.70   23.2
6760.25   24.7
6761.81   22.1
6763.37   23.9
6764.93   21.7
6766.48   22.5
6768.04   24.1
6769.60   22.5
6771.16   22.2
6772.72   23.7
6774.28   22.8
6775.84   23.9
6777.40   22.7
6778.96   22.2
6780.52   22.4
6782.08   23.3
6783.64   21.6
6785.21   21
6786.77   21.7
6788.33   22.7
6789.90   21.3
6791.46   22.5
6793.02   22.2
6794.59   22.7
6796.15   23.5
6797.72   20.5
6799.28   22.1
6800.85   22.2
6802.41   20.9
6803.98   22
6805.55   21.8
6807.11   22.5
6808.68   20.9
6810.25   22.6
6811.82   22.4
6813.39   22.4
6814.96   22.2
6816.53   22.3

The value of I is 6796.15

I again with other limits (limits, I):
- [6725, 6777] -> 6729.19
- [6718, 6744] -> 6729.19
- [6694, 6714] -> 6695.19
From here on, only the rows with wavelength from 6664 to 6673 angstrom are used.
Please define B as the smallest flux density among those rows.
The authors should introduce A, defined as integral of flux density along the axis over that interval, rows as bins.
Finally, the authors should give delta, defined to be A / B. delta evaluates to 9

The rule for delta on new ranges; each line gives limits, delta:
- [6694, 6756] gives 69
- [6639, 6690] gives 57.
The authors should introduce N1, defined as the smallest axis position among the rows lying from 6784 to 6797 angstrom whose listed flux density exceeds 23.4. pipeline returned 6796.15 angstrom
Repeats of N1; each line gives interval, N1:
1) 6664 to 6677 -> 6664.43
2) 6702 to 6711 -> 6705.99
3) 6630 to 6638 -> 6632.28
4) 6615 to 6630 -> 6615.51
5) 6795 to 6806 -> 6796.15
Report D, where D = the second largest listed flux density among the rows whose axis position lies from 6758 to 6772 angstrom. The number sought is 24.1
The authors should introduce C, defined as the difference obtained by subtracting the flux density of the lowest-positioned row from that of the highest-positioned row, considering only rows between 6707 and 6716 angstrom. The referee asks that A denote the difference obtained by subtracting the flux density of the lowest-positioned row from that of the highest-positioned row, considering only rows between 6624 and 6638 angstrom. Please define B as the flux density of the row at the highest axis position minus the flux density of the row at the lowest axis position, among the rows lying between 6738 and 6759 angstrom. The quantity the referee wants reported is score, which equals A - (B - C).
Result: -1.7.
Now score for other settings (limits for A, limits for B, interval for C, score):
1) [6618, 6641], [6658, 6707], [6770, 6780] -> -0.7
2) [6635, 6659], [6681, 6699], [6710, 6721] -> -0.6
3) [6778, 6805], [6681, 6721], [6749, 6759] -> 4.0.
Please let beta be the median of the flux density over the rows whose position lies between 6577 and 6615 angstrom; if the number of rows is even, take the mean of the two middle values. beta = 24.6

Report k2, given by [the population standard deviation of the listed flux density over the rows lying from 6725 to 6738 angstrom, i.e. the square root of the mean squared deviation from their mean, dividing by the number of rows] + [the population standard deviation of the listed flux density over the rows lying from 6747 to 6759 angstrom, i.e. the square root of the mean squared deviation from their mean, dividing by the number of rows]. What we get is 1.32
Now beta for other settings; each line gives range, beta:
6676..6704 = 23.3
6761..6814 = 22.4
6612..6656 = 24.2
